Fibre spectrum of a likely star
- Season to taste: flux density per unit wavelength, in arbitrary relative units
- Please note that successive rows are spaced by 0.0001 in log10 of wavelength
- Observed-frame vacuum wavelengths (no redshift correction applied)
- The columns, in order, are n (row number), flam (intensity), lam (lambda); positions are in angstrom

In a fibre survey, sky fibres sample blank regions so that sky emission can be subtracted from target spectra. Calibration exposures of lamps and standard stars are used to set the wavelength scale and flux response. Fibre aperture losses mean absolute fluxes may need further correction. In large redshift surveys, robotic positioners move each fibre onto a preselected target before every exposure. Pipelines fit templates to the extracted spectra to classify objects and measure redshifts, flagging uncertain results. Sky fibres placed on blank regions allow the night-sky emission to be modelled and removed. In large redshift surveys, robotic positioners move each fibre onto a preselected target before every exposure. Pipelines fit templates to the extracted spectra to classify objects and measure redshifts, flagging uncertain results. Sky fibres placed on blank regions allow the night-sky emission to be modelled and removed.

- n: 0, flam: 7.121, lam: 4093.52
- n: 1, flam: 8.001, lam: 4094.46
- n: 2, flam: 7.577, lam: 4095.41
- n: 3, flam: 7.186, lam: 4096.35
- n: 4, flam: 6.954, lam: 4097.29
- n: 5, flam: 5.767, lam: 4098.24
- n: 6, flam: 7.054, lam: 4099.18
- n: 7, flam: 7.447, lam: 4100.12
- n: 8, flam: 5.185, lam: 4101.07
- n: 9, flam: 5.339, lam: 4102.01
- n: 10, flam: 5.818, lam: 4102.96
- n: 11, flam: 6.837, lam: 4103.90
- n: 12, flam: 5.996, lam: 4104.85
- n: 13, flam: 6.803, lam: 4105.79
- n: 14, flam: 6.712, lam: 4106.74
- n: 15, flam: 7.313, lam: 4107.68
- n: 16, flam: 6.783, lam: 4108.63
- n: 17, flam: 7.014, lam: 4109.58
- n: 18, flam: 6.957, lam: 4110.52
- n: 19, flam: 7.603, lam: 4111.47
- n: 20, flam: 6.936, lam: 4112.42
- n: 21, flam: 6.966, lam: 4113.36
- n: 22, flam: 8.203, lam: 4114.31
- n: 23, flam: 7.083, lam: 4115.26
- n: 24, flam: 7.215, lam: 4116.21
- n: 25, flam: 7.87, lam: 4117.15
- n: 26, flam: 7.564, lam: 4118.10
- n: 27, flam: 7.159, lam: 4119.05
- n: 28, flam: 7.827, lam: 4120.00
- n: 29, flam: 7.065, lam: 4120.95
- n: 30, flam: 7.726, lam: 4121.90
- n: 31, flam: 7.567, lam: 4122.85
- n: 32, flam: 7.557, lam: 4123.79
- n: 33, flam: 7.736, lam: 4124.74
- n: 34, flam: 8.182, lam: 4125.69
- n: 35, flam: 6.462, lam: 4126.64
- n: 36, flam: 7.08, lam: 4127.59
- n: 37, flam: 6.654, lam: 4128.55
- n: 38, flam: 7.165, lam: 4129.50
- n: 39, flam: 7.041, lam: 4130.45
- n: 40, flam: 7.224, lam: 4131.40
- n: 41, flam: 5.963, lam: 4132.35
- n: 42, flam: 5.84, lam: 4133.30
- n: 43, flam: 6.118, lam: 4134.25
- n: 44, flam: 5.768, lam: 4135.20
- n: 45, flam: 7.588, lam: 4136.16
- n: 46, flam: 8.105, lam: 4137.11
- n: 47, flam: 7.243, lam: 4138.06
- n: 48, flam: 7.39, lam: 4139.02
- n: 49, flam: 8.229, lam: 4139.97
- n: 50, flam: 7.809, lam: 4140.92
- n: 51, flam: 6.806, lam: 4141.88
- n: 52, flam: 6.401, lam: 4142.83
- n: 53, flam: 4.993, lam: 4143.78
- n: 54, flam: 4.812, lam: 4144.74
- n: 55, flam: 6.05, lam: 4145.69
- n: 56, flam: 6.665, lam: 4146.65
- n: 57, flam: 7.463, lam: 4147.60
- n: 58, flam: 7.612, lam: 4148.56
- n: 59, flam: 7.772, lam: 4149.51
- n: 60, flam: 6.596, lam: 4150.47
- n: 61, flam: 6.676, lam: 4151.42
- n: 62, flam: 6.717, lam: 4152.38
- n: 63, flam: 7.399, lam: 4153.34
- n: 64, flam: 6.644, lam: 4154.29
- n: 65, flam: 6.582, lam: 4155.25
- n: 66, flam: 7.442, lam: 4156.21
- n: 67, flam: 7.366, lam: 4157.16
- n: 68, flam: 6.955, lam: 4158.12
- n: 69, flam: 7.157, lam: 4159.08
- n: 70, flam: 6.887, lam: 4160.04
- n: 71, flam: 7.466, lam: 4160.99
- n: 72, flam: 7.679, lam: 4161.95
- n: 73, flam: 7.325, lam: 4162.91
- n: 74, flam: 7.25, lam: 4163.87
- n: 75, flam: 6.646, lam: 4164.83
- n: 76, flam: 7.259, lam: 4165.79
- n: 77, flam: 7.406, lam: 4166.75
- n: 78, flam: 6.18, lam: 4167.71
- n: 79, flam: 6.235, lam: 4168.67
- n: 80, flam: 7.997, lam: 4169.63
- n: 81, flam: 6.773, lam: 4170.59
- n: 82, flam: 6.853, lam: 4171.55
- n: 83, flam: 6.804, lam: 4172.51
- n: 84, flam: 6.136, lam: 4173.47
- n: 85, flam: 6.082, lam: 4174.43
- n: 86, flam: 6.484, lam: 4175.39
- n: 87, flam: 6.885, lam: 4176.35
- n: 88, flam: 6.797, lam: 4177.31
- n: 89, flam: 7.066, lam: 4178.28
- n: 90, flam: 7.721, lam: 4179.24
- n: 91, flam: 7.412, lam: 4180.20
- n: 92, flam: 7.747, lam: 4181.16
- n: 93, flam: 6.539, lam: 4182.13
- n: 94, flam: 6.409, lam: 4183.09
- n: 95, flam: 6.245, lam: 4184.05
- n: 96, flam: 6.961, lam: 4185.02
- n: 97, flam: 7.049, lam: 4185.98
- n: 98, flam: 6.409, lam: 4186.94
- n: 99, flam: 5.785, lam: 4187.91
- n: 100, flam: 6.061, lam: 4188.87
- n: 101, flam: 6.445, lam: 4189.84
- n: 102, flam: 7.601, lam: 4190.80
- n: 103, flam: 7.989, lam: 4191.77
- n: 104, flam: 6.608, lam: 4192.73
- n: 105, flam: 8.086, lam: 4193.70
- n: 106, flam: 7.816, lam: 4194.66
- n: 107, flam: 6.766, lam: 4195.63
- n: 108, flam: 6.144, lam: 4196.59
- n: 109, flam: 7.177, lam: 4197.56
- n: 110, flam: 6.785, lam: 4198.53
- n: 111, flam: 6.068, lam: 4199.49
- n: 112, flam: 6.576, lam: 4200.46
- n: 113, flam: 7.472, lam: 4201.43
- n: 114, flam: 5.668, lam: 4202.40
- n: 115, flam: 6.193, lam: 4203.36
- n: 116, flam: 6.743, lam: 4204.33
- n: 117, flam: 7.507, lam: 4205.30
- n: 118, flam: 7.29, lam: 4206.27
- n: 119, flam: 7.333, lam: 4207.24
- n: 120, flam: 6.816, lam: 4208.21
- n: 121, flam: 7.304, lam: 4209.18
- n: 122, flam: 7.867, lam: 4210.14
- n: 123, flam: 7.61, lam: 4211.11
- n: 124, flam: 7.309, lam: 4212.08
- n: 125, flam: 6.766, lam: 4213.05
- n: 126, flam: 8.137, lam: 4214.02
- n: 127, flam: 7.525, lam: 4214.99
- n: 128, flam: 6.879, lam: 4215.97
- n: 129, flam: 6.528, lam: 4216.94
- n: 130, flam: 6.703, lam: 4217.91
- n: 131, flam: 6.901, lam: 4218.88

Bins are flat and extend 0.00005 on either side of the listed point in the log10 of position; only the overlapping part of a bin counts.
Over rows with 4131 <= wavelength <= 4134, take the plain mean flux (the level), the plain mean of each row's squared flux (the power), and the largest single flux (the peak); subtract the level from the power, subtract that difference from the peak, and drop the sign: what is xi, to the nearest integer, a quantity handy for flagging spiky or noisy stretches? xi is 27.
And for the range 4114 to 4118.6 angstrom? 42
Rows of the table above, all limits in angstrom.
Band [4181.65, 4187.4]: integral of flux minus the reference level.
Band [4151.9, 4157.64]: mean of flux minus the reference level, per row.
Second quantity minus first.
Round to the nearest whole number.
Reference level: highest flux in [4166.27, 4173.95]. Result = 7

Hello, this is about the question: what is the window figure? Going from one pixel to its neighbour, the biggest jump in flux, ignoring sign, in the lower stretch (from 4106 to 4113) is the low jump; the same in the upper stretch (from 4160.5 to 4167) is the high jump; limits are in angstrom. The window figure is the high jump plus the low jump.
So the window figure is 1.3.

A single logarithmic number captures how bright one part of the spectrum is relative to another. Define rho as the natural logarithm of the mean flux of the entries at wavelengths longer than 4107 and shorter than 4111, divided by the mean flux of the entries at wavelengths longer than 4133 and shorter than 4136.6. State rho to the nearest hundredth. 0.10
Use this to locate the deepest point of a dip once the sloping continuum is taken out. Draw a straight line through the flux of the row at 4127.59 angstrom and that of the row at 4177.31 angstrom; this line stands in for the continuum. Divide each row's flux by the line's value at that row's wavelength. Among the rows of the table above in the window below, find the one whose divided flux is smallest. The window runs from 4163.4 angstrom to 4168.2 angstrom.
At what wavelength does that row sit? 4167.71 angstrom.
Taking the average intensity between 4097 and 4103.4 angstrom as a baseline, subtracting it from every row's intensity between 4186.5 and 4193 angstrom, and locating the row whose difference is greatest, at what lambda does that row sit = 4191.77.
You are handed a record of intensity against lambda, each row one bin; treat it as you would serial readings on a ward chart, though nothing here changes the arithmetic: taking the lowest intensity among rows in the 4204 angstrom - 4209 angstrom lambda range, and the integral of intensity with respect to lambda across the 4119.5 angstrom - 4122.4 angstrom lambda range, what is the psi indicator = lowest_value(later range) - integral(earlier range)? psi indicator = -15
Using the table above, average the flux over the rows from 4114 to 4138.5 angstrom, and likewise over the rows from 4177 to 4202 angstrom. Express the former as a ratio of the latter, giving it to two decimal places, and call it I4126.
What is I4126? 1.04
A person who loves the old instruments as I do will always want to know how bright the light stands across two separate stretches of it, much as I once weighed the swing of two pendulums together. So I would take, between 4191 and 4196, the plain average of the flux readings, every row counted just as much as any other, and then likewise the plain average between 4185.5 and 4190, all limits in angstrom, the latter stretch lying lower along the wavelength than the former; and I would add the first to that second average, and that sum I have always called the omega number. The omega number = 13.8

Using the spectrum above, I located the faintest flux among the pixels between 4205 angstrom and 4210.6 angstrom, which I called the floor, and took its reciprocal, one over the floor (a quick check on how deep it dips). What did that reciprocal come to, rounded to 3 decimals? 0.147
